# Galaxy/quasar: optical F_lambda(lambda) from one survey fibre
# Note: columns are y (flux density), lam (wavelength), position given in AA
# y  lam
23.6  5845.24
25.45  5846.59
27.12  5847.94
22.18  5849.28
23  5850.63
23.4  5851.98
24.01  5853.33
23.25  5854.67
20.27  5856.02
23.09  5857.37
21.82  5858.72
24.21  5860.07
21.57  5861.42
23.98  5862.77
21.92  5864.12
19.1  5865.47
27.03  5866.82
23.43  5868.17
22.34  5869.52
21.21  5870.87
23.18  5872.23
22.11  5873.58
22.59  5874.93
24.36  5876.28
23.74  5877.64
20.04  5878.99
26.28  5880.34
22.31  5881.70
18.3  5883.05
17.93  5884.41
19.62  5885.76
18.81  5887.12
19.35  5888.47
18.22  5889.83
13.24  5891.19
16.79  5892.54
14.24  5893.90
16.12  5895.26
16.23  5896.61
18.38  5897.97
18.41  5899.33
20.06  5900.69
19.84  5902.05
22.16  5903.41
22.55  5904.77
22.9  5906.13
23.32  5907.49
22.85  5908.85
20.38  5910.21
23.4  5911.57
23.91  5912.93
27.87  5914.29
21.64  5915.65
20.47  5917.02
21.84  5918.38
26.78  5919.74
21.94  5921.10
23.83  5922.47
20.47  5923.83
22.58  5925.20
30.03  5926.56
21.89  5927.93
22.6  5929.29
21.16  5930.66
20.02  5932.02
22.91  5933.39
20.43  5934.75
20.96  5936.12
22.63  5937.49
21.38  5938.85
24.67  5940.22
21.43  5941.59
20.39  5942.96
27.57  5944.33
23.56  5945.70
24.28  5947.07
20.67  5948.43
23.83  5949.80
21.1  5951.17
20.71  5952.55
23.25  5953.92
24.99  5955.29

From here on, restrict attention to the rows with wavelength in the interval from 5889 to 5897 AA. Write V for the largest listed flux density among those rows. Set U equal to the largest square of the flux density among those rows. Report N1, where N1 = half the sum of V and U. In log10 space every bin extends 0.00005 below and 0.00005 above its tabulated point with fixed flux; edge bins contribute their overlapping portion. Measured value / 175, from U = 332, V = 18.22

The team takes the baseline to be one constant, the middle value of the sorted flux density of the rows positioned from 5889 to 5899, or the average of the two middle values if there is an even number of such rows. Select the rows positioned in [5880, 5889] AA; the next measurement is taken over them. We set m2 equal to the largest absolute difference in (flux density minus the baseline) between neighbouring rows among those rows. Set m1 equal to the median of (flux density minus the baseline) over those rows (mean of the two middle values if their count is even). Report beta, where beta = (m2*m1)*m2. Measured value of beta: 50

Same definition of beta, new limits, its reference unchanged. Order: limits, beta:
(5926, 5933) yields 375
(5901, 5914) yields 60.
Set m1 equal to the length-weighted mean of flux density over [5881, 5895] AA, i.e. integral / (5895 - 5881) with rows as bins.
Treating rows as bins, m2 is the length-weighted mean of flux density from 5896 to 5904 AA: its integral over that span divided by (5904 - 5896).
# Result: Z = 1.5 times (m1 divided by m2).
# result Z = 1.40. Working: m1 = 17.8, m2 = 19.2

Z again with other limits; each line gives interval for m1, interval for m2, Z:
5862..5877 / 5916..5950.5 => 1.51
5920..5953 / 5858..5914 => 1.62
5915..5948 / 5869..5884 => 1.53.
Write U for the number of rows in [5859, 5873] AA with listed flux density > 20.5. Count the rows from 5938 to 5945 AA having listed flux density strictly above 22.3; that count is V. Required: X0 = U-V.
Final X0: 7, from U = 9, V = 2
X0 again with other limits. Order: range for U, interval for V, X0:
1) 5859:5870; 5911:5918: 4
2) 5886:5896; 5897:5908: -3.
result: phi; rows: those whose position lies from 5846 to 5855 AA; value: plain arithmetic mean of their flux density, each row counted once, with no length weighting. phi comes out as 24.1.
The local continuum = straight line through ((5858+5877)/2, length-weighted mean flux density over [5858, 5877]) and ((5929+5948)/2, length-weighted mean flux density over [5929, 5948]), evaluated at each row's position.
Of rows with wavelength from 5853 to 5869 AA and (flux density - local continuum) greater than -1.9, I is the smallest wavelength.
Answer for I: 5853.33 AA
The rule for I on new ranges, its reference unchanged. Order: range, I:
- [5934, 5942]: 5936.12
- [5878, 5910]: 5880.34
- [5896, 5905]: 5903.41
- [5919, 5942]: 5919.74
